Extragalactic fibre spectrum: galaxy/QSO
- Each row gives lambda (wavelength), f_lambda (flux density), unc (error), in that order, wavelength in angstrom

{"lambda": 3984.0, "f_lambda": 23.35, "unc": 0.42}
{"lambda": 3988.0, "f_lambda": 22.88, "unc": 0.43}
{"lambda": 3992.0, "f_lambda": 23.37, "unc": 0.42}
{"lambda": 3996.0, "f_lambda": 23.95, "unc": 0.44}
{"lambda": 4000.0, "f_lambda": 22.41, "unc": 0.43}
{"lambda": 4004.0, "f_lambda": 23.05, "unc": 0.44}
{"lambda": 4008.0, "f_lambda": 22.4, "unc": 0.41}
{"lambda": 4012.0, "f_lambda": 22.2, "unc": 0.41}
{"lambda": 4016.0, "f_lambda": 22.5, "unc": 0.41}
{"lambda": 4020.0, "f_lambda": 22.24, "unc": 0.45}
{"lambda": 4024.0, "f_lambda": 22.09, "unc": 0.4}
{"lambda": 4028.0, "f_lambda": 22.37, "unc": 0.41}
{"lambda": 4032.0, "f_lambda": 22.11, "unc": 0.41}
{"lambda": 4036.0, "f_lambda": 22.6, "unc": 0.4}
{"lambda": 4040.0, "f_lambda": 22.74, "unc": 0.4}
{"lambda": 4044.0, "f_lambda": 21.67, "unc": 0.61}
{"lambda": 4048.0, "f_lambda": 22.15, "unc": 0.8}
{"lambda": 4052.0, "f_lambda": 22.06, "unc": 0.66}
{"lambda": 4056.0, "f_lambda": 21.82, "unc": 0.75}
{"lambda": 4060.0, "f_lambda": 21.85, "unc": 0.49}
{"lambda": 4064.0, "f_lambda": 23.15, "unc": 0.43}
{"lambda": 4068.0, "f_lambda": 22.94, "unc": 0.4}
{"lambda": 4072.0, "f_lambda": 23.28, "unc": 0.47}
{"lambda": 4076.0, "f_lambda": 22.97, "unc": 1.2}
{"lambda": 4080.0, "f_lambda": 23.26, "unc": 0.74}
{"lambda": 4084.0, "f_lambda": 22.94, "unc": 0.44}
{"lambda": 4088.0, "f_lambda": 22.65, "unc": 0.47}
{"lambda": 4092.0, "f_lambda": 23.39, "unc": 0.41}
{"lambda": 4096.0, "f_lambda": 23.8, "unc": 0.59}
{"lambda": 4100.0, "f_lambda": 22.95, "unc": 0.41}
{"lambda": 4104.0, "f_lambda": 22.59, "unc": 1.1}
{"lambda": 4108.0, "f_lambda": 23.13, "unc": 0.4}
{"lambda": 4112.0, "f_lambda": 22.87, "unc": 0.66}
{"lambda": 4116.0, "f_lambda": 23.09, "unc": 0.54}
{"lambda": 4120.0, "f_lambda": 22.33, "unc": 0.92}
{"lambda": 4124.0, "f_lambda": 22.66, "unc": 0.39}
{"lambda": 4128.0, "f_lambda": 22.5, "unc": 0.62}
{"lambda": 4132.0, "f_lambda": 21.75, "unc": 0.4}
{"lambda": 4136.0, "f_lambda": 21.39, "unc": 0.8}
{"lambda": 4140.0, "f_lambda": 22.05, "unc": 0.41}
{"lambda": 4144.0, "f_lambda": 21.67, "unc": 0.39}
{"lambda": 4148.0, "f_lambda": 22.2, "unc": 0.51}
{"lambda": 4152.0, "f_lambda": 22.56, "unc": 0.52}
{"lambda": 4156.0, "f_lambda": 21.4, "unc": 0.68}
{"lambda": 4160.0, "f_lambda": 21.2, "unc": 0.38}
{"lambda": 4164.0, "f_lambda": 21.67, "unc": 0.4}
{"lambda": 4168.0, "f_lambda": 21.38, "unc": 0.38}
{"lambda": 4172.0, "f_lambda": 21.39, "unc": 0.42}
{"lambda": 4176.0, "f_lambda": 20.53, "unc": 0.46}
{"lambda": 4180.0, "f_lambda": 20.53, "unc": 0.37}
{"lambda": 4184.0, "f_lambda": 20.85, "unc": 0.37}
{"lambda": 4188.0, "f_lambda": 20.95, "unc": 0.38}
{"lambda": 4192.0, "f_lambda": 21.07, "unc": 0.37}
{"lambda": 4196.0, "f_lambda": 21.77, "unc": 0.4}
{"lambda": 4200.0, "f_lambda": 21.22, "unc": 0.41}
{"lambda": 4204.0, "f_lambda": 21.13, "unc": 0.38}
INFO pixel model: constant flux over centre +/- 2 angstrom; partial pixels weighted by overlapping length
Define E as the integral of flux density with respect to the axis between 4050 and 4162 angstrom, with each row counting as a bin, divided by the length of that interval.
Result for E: 22.5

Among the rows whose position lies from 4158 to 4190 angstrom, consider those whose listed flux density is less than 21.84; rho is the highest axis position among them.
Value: 4188.0 angstrom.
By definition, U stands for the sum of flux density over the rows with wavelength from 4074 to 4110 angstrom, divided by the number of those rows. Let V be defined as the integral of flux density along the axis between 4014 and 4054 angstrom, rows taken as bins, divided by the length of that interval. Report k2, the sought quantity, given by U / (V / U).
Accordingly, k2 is 23.9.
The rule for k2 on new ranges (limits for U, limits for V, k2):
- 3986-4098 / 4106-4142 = 22.9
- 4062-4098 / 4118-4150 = 24.3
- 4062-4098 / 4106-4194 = 24.6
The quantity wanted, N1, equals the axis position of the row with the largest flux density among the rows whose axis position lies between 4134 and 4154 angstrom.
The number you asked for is 4152.0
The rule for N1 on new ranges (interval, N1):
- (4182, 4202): 4196.0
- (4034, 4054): 4040.0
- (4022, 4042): 4040.0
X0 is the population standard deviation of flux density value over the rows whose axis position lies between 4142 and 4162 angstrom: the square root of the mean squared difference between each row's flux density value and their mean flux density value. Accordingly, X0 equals 0.50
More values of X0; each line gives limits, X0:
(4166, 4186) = 0.38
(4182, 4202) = 0.32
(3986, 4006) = 0.51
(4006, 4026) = 0.15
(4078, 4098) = 0.39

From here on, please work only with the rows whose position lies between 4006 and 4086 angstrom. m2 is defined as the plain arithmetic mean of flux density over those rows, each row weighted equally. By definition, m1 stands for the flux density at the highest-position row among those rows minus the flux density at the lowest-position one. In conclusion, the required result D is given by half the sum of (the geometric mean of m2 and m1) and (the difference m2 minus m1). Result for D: 12.7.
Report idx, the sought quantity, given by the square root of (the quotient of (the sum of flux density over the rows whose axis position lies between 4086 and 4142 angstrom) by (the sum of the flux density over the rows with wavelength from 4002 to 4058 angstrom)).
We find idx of 1.008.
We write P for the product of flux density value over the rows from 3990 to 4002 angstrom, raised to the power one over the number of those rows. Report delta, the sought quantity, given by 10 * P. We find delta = 232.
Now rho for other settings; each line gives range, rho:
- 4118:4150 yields 4144.0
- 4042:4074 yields 4056.0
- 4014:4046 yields 4044.0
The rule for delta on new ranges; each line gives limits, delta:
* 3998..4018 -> 225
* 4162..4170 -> 215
